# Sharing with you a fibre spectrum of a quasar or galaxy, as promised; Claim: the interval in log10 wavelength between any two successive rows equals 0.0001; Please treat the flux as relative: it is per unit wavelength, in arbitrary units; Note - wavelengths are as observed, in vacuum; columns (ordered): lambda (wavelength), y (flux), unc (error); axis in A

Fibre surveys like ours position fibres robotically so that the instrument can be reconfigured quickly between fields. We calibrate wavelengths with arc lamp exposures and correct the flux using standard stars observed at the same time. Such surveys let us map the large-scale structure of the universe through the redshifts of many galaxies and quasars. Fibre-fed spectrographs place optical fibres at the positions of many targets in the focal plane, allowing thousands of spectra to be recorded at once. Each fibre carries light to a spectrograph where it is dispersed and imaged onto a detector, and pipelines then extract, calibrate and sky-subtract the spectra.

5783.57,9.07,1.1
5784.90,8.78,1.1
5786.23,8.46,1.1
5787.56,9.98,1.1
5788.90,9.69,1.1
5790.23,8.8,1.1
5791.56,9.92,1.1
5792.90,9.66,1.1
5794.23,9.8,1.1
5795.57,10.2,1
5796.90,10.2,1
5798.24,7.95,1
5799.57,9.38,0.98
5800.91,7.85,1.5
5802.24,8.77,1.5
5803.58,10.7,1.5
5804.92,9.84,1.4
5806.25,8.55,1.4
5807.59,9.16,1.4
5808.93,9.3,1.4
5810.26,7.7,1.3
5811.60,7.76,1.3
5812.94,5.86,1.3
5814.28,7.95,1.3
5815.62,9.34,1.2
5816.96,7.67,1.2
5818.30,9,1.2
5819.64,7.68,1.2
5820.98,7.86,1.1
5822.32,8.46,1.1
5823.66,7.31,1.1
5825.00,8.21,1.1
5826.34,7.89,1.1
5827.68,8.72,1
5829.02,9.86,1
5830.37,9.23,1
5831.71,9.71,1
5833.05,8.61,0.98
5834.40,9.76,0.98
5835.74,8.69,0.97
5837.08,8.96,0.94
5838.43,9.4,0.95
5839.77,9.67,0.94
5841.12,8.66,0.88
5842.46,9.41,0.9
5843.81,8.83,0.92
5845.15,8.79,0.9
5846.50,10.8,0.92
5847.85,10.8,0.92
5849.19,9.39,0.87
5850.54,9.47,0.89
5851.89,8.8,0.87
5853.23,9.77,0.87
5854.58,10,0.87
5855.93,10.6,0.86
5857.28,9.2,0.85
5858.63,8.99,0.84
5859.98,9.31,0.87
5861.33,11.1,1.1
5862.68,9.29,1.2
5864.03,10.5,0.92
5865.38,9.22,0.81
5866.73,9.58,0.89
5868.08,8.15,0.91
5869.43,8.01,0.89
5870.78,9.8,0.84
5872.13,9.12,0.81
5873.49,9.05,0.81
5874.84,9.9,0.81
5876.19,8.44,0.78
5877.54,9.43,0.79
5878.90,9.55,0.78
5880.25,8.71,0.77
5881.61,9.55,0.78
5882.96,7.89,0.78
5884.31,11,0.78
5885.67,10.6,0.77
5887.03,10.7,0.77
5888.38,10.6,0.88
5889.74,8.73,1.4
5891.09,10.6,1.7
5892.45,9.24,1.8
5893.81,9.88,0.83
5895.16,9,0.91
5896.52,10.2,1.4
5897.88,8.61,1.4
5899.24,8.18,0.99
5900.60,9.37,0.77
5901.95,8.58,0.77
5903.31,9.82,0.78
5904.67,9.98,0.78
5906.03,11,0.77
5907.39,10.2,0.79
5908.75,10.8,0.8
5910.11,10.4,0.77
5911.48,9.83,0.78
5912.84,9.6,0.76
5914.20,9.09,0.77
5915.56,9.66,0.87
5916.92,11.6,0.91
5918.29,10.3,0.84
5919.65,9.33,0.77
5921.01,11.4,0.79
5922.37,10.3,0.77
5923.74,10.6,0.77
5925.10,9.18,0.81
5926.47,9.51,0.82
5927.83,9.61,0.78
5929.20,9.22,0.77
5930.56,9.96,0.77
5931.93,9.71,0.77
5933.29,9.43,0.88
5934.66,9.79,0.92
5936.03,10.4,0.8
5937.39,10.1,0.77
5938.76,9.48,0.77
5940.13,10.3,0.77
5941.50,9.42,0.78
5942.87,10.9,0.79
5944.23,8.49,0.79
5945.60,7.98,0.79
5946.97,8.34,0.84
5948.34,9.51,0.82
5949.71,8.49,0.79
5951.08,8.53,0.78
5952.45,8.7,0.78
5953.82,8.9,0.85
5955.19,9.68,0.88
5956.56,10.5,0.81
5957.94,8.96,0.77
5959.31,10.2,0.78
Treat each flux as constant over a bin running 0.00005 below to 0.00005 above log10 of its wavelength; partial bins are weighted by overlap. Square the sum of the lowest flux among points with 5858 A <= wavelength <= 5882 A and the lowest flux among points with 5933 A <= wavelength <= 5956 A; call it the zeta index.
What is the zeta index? 256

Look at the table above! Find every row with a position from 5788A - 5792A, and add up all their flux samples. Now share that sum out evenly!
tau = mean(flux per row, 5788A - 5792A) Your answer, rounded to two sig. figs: 9.5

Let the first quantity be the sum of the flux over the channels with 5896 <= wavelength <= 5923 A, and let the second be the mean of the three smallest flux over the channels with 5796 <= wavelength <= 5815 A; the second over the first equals 0.036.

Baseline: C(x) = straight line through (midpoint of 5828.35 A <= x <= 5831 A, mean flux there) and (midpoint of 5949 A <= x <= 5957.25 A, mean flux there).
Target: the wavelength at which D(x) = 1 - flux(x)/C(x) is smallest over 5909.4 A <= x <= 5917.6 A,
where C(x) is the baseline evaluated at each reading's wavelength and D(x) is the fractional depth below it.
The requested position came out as 5916.92 A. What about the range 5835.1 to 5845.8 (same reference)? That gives 5839.77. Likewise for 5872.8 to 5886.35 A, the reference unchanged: 5884.31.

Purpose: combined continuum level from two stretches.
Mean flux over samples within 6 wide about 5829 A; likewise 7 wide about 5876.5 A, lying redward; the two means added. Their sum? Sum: 18.4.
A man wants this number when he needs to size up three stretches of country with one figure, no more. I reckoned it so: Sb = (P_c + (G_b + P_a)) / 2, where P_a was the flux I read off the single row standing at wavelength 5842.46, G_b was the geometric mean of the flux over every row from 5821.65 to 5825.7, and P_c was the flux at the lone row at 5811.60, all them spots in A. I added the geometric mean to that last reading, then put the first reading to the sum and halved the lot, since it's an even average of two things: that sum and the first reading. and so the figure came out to 12.6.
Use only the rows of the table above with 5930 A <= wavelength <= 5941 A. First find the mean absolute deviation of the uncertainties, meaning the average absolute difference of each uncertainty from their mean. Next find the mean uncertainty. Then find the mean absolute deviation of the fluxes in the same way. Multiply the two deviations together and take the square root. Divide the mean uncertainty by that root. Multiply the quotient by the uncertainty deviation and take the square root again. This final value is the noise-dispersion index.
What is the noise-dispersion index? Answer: 0.57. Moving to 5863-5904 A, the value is 0.71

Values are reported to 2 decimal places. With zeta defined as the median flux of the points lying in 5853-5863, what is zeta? 9.54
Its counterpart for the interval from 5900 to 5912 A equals 9.98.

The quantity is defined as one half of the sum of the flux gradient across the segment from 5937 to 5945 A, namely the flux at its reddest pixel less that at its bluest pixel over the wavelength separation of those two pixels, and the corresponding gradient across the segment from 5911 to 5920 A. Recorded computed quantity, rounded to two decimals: -0.15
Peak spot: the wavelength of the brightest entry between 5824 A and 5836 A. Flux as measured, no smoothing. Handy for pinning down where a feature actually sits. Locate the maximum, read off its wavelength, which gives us 5829.02 A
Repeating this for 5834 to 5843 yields 5834.40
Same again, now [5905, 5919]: 5916.92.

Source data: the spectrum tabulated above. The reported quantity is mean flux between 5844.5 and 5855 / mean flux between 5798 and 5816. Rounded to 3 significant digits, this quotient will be 1.13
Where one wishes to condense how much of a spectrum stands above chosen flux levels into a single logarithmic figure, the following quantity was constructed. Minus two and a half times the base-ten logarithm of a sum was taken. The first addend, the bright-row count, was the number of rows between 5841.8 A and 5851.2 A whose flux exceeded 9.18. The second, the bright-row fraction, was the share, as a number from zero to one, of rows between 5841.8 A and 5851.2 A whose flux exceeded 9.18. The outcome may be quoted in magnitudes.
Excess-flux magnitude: -1.89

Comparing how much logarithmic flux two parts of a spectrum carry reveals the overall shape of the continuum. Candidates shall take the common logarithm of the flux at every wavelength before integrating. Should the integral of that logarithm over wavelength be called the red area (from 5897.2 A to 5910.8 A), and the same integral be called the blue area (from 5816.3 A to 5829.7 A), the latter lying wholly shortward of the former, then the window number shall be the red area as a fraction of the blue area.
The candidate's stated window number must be 1.09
